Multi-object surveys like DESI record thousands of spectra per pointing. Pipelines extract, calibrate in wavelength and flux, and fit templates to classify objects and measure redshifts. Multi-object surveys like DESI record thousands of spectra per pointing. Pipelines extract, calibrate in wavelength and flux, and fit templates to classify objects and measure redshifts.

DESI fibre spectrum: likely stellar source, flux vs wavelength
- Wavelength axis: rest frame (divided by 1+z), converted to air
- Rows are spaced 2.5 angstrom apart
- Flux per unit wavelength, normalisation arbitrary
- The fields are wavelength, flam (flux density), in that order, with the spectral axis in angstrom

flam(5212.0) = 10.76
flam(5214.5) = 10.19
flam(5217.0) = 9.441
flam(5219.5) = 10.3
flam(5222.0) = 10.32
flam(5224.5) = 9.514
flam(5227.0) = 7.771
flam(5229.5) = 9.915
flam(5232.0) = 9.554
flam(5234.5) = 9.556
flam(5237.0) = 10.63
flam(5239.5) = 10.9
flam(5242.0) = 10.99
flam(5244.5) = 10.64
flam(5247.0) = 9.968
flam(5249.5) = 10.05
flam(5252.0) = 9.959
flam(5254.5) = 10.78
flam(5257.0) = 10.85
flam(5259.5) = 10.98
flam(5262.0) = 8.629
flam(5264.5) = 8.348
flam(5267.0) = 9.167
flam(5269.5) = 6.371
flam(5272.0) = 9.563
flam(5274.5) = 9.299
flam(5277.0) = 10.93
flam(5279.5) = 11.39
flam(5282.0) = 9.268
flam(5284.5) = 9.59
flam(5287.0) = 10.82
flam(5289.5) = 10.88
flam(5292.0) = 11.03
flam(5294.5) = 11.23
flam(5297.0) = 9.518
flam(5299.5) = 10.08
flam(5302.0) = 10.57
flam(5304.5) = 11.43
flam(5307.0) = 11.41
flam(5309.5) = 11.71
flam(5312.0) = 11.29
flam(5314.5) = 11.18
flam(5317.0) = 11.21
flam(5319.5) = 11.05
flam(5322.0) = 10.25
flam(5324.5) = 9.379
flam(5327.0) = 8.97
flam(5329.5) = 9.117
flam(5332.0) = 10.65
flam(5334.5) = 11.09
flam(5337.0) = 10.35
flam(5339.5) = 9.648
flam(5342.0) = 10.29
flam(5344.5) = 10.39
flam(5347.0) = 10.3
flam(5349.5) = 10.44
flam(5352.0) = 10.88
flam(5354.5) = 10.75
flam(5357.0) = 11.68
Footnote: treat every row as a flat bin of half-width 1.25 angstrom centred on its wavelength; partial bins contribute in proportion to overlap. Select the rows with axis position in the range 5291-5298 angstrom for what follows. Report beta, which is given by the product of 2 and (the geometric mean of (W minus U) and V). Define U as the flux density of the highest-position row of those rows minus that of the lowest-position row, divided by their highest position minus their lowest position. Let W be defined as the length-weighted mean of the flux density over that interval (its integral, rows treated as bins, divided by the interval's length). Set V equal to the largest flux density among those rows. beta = 22.1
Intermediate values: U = -0.30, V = 11.23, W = 10.6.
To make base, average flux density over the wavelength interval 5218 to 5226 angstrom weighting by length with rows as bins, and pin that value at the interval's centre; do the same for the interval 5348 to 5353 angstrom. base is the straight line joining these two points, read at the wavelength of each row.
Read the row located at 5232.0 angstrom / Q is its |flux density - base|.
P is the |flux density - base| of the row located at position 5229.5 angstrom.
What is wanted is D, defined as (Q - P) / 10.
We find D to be 0.037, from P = 0.08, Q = 0.5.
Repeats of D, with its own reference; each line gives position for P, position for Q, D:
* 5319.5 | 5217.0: -0.009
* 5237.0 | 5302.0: -0.040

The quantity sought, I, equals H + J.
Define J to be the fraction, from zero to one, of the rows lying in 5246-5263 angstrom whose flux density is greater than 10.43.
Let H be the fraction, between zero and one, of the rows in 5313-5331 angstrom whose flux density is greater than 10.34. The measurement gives 0.86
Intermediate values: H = 0.43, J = 0.4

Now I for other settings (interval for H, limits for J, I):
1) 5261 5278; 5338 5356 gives 0.57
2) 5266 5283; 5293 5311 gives 1.00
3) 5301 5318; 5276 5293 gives 1.71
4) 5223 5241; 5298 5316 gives 1.14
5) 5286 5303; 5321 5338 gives 1.00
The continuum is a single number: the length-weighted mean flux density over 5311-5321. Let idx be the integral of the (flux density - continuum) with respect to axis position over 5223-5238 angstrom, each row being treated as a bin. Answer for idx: -25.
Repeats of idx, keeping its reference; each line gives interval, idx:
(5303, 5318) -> 3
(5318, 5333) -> -19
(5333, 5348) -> -12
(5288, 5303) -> -9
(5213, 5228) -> -23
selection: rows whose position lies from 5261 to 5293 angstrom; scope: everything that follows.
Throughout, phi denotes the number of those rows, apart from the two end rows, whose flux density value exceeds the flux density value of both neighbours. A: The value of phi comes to 3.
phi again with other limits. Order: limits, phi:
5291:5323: 4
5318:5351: 2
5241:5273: 3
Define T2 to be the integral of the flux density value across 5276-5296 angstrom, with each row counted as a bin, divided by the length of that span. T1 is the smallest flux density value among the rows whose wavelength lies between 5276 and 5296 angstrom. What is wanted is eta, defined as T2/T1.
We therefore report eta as 1.15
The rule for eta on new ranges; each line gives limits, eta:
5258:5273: 1.39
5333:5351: 1.07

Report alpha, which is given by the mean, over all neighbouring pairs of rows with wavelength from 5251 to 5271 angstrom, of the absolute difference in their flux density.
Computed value 1.0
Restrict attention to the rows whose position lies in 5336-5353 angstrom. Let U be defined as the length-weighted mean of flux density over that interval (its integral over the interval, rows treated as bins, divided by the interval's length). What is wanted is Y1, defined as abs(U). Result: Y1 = 10.3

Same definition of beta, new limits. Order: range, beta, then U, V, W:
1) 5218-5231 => 19.9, -0.04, 10.32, 9.6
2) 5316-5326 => 21.9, -0.24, 11.21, 10.4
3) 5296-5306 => 21.6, 0.25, 11.43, 10.4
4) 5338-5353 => 21.1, 0.10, 10.88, 10.3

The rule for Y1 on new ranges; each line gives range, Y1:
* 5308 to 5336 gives 10.5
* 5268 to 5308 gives 10.2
